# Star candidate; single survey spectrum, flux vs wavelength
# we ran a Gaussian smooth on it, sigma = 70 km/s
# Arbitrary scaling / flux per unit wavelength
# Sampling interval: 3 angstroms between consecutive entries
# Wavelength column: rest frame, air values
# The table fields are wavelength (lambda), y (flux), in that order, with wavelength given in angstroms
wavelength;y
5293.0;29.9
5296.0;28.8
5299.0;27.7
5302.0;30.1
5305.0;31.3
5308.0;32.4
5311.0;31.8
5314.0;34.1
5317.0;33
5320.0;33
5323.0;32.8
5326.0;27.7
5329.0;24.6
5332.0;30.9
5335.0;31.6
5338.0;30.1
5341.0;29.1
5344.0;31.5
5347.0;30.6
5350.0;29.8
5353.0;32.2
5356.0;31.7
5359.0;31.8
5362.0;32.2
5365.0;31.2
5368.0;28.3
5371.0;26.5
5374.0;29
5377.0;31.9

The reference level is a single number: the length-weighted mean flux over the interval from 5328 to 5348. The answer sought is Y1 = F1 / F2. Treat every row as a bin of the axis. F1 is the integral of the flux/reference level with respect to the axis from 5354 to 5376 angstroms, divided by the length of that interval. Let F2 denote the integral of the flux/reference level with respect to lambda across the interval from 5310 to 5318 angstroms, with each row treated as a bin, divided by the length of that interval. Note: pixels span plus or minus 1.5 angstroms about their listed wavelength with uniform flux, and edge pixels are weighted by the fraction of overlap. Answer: 0.91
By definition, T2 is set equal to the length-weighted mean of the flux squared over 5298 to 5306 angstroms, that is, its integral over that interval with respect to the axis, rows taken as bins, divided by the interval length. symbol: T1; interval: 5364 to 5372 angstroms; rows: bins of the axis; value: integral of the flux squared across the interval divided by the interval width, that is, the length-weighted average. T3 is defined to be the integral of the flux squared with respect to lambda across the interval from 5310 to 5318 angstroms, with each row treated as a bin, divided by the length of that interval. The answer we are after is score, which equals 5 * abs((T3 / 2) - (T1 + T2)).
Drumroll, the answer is 5817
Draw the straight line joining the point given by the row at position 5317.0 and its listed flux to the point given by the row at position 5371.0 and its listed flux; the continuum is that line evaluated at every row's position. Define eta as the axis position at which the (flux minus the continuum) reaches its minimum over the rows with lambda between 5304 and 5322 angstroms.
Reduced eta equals 5305.0 angstroms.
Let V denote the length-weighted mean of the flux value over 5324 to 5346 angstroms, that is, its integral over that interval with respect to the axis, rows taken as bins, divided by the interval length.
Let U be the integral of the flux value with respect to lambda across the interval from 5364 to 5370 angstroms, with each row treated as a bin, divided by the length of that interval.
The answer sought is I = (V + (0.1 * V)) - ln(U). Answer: 29.0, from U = 29.4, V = 29.5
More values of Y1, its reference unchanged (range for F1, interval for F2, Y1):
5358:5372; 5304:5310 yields 0.94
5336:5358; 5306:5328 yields 0.96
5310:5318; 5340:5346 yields 1.09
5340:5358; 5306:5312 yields 0.96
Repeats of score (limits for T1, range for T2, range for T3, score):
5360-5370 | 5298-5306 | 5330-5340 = 6748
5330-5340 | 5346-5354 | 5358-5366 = 6878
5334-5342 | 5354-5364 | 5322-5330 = 7632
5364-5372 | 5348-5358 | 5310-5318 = 6271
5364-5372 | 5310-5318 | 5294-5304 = 7471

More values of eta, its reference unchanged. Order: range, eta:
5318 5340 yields 5329.0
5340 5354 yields 5341.0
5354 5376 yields 5371.0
